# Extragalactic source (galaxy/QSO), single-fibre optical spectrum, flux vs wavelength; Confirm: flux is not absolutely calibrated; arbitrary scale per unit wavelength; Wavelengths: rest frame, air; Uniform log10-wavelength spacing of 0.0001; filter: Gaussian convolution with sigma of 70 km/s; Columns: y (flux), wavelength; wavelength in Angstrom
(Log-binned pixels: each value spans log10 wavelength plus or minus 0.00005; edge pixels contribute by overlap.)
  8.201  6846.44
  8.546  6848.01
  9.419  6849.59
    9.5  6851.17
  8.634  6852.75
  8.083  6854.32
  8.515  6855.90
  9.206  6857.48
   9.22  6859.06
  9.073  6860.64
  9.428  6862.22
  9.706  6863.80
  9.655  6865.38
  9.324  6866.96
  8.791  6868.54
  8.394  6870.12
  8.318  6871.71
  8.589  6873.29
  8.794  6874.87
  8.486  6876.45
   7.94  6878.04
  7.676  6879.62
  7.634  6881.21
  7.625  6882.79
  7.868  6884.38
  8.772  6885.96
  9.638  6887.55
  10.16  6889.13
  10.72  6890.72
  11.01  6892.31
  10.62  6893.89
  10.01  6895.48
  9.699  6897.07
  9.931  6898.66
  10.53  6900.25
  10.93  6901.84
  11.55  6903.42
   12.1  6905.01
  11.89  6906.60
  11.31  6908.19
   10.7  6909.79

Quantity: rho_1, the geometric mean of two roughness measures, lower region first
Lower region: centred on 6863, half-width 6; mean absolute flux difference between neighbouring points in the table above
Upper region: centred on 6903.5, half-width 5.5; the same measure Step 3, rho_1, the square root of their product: 0.35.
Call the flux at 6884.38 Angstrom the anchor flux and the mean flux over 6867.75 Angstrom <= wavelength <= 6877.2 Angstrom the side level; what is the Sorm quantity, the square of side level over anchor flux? 1.2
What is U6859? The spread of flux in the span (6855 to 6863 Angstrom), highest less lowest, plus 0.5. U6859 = 1.4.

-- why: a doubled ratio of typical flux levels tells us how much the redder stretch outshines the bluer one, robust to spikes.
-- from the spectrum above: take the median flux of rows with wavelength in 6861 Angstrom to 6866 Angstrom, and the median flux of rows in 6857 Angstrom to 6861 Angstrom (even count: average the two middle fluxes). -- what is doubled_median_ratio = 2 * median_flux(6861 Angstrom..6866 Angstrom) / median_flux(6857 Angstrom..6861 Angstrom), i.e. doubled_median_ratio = 2.1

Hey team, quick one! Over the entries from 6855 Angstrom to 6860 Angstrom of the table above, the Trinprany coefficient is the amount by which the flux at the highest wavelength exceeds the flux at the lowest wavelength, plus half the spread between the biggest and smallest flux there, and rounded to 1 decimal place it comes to 1.1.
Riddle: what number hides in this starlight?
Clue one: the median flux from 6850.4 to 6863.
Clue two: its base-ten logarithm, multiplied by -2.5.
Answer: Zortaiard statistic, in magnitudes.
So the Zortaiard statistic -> -2.40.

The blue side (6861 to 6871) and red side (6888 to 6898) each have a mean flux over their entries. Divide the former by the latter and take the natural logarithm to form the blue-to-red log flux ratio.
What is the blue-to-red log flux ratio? -0.12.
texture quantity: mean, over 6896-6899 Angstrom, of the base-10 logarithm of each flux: 0.99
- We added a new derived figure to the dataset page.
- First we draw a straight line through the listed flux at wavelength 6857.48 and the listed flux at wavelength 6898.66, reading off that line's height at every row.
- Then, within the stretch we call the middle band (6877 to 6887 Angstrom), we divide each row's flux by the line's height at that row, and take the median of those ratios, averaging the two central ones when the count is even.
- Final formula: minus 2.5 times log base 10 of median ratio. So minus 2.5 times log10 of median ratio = 0.23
